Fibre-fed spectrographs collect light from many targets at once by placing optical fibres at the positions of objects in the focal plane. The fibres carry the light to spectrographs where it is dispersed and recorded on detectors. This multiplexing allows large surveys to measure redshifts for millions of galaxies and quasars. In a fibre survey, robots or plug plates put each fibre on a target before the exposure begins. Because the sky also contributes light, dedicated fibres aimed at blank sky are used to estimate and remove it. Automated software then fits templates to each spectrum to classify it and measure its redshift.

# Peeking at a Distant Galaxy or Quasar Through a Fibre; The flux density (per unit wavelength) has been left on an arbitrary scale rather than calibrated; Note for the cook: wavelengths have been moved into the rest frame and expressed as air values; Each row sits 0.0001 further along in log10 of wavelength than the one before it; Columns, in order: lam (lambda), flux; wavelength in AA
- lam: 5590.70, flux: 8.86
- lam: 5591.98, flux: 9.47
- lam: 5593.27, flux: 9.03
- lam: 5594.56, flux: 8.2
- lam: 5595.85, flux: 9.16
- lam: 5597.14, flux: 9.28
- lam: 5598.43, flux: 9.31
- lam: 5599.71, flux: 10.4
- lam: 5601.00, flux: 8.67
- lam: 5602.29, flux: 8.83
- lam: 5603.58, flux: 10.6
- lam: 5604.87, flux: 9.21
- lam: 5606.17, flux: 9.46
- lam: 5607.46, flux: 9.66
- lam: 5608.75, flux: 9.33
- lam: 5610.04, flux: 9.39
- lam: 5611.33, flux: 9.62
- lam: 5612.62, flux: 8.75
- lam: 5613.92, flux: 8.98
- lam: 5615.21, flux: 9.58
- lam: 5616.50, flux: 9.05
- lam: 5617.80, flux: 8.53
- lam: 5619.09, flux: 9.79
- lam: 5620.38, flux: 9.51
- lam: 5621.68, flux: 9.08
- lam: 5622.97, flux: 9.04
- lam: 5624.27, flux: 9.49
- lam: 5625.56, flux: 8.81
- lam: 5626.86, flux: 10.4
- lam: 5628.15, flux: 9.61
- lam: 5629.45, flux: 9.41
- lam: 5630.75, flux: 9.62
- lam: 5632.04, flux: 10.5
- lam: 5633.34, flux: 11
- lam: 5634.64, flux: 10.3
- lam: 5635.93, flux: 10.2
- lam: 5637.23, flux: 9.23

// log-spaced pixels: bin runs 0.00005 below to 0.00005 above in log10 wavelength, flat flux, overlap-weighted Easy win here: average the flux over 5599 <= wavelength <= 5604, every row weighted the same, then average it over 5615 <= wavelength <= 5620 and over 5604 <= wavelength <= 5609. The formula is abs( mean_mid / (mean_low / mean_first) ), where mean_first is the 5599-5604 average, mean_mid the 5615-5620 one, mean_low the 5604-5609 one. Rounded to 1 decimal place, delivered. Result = 9.4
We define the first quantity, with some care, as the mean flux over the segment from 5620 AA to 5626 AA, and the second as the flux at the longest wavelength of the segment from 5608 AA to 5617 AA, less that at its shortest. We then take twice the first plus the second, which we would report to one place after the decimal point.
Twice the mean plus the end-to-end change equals 18.1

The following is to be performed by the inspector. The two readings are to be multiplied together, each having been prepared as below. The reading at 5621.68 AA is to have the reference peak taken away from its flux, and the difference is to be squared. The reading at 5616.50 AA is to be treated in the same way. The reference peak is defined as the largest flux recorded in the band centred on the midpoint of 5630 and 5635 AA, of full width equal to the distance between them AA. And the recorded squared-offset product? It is 14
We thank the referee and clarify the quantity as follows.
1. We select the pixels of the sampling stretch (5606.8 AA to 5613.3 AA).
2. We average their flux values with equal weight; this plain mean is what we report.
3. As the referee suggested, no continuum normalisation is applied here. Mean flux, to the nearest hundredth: 9.35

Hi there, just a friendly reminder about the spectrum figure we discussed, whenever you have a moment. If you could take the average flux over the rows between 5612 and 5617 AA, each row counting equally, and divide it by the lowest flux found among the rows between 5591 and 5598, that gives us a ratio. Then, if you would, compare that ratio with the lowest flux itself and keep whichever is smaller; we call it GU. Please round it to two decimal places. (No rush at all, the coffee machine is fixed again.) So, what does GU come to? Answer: 1.11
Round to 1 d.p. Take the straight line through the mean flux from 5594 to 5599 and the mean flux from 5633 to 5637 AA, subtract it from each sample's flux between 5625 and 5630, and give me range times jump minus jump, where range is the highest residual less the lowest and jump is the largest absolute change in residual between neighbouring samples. 0.8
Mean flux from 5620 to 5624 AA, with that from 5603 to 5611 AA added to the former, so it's 18.8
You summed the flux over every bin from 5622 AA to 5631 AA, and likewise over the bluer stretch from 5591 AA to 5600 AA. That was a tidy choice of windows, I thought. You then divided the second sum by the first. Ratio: 0.98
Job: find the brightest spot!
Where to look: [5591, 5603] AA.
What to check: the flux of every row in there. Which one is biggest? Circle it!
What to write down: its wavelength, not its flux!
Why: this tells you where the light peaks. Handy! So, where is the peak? 5599.71 AA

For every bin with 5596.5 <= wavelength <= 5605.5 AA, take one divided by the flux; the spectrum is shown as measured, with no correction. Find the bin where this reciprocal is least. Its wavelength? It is 5603.58 AA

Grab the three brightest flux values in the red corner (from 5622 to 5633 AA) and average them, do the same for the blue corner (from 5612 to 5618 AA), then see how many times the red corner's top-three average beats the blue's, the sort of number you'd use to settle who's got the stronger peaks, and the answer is 1.11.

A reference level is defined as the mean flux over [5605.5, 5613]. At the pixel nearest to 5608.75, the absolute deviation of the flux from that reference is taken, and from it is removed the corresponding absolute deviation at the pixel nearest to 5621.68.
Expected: -0.25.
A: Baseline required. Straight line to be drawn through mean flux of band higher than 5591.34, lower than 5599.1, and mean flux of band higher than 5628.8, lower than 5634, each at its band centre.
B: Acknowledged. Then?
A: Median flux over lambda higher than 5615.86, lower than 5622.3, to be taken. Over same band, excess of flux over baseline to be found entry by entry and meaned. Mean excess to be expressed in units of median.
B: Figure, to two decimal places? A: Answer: -0.06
